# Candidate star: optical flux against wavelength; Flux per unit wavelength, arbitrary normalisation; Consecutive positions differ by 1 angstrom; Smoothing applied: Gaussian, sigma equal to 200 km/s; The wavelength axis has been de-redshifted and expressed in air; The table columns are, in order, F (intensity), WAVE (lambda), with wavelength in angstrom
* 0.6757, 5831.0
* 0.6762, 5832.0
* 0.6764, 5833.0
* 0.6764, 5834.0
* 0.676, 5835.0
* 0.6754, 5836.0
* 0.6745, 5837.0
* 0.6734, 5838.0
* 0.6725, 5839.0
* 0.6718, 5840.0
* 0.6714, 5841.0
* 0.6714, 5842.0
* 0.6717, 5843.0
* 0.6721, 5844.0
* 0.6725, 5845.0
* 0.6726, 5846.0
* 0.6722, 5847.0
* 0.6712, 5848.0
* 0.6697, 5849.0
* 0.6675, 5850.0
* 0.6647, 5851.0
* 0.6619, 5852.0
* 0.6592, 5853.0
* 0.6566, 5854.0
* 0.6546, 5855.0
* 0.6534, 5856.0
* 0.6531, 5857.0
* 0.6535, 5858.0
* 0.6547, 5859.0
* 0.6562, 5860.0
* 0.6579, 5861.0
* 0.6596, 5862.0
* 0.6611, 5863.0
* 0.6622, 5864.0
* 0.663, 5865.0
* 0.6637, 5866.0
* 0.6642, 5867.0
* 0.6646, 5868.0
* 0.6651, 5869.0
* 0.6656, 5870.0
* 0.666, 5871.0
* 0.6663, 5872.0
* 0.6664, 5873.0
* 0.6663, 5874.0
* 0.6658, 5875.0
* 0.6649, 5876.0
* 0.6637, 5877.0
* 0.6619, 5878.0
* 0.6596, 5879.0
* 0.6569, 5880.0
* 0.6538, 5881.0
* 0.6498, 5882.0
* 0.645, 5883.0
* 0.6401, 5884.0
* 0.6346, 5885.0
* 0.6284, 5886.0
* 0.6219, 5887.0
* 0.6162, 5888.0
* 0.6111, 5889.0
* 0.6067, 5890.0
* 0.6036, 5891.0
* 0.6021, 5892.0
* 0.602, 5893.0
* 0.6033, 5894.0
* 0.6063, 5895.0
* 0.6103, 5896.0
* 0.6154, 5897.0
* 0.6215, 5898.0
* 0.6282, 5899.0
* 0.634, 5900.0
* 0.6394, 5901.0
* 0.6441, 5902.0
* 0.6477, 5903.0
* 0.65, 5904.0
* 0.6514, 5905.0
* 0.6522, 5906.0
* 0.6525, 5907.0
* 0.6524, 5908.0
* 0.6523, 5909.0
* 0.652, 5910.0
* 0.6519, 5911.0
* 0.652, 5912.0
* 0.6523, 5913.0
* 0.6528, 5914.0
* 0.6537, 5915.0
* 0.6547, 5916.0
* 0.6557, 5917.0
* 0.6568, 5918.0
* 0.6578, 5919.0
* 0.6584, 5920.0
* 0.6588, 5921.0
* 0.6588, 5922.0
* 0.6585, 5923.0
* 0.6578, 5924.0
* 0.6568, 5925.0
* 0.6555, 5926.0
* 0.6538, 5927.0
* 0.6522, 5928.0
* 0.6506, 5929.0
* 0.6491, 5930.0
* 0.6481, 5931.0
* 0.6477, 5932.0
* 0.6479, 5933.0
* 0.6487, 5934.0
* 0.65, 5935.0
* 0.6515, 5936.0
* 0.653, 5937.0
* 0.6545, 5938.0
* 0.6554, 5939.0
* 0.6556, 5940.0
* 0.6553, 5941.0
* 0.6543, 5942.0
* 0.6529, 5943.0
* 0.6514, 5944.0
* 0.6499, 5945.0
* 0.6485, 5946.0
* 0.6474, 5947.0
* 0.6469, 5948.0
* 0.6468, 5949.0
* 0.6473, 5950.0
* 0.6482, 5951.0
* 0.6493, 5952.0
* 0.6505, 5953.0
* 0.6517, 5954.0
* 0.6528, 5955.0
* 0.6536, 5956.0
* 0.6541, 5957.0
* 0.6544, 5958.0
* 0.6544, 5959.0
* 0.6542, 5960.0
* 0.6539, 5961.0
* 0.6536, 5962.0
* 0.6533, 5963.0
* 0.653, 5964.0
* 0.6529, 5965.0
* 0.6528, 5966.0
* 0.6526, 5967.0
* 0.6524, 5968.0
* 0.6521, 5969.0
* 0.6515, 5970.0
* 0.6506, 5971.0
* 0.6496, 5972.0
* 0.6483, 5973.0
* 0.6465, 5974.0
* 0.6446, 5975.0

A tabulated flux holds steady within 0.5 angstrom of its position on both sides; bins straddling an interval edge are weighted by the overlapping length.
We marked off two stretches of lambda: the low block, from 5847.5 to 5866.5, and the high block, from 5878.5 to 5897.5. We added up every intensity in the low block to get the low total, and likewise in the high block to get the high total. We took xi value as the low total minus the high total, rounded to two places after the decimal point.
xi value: 0.68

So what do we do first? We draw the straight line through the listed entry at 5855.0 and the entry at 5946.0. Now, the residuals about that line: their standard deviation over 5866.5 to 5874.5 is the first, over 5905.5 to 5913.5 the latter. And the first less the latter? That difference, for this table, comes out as 0.0008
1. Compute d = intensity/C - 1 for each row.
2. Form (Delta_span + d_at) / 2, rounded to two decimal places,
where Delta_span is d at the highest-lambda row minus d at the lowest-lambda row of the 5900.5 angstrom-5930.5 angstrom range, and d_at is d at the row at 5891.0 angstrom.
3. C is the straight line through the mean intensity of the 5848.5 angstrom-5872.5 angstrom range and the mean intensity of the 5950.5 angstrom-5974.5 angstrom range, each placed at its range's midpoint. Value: -0.03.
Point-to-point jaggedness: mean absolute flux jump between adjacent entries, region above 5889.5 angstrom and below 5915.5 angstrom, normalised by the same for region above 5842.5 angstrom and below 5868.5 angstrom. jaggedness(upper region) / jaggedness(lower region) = 1.8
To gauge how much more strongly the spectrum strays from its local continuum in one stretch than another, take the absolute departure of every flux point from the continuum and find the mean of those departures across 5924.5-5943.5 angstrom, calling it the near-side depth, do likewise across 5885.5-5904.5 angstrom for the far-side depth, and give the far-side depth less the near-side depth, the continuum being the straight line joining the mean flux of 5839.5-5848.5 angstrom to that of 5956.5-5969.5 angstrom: 0.038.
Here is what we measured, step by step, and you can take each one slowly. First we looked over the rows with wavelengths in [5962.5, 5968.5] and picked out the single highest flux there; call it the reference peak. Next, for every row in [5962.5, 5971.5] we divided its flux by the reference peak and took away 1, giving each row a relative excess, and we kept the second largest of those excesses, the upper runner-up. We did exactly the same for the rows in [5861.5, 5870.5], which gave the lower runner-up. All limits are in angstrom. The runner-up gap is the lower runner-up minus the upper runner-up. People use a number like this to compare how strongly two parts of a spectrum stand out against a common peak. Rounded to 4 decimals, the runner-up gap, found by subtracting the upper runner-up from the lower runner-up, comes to 0.0185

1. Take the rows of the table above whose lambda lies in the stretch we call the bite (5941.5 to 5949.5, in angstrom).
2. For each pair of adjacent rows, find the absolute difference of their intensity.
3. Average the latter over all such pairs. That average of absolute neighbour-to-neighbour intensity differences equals 0.0011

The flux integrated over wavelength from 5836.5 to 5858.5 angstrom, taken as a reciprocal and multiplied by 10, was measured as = 0.682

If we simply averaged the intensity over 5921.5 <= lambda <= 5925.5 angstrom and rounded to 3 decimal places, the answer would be 0.658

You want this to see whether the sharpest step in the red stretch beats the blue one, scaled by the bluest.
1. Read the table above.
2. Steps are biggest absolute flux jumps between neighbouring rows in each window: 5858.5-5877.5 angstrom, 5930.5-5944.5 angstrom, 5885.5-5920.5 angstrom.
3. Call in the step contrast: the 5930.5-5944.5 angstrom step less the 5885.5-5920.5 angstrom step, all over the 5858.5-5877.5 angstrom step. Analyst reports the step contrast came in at -3.1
